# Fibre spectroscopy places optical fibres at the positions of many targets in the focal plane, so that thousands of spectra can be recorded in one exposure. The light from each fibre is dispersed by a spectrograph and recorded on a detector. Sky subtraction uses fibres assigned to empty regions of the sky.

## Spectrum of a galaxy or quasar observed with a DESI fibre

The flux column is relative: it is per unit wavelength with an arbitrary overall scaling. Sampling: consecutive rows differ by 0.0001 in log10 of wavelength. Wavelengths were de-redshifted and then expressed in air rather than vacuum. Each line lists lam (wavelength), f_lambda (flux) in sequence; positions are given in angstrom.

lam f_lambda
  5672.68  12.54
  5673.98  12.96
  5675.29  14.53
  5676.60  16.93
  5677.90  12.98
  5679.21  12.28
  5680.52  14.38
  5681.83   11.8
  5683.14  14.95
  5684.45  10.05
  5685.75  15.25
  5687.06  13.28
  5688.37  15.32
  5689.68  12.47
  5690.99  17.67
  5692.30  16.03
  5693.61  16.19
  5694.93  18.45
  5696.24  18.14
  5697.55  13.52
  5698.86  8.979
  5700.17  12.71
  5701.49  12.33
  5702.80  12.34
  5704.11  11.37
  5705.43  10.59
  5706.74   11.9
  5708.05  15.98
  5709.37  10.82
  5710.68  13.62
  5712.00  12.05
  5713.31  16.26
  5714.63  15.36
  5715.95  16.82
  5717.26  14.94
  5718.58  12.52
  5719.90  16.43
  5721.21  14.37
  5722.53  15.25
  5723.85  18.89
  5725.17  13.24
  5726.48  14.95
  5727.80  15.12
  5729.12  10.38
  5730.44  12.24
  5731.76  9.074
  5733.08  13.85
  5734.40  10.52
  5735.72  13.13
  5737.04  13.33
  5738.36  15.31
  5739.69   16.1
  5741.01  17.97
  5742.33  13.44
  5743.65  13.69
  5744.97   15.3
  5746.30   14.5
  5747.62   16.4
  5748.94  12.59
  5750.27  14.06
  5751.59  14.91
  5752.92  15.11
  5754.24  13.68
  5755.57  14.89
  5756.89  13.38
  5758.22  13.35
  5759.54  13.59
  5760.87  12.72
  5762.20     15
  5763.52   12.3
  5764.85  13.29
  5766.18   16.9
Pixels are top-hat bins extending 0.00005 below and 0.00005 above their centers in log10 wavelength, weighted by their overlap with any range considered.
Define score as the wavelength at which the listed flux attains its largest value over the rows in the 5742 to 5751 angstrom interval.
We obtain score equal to 5747.62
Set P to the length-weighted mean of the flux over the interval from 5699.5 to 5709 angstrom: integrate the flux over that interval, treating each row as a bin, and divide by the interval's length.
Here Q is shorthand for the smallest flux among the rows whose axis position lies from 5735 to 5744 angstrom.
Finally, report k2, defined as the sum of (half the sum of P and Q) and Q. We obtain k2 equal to 25.9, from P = 12.4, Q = 13.13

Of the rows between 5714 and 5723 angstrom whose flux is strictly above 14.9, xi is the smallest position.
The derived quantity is 5714.63 angstrom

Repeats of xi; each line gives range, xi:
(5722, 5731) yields 5722.53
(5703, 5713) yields 5708.05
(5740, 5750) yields 5741.01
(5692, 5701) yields 5692.30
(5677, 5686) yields 5683.14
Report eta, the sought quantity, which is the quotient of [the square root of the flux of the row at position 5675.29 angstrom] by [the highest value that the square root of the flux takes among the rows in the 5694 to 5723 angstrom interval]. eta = 0.89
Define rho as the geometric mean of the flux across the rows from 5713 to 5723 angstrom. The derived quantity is 15.2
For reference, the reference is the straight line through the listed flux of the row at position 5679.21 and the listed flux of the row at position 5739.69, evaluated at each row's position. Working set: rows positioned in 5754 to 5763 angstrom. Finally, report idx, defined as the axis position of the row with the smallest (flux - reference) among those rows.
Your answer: 5760.87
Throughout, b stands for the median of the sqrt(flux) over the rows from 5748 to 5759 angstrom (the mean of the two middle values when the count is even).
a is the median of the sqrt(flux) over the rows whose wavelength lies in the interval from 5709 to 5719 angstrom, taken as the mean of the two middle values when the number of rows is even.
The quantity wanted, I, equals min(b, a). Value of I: 3.72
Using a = 3.78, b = 3.72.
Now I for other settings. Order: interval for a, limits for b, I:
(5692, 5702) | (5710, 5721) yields 3.84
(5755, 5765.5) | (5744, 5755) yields 3.66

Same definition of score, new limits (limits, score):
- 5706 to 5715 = 5713.31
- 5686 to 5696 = 5694.93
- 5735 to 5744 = 5741.01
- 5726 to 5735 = 5727.80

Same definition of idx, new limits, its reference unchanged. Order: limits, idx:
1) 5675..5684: 5681.83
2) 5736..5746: 5742.33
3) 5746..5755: 5748.94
